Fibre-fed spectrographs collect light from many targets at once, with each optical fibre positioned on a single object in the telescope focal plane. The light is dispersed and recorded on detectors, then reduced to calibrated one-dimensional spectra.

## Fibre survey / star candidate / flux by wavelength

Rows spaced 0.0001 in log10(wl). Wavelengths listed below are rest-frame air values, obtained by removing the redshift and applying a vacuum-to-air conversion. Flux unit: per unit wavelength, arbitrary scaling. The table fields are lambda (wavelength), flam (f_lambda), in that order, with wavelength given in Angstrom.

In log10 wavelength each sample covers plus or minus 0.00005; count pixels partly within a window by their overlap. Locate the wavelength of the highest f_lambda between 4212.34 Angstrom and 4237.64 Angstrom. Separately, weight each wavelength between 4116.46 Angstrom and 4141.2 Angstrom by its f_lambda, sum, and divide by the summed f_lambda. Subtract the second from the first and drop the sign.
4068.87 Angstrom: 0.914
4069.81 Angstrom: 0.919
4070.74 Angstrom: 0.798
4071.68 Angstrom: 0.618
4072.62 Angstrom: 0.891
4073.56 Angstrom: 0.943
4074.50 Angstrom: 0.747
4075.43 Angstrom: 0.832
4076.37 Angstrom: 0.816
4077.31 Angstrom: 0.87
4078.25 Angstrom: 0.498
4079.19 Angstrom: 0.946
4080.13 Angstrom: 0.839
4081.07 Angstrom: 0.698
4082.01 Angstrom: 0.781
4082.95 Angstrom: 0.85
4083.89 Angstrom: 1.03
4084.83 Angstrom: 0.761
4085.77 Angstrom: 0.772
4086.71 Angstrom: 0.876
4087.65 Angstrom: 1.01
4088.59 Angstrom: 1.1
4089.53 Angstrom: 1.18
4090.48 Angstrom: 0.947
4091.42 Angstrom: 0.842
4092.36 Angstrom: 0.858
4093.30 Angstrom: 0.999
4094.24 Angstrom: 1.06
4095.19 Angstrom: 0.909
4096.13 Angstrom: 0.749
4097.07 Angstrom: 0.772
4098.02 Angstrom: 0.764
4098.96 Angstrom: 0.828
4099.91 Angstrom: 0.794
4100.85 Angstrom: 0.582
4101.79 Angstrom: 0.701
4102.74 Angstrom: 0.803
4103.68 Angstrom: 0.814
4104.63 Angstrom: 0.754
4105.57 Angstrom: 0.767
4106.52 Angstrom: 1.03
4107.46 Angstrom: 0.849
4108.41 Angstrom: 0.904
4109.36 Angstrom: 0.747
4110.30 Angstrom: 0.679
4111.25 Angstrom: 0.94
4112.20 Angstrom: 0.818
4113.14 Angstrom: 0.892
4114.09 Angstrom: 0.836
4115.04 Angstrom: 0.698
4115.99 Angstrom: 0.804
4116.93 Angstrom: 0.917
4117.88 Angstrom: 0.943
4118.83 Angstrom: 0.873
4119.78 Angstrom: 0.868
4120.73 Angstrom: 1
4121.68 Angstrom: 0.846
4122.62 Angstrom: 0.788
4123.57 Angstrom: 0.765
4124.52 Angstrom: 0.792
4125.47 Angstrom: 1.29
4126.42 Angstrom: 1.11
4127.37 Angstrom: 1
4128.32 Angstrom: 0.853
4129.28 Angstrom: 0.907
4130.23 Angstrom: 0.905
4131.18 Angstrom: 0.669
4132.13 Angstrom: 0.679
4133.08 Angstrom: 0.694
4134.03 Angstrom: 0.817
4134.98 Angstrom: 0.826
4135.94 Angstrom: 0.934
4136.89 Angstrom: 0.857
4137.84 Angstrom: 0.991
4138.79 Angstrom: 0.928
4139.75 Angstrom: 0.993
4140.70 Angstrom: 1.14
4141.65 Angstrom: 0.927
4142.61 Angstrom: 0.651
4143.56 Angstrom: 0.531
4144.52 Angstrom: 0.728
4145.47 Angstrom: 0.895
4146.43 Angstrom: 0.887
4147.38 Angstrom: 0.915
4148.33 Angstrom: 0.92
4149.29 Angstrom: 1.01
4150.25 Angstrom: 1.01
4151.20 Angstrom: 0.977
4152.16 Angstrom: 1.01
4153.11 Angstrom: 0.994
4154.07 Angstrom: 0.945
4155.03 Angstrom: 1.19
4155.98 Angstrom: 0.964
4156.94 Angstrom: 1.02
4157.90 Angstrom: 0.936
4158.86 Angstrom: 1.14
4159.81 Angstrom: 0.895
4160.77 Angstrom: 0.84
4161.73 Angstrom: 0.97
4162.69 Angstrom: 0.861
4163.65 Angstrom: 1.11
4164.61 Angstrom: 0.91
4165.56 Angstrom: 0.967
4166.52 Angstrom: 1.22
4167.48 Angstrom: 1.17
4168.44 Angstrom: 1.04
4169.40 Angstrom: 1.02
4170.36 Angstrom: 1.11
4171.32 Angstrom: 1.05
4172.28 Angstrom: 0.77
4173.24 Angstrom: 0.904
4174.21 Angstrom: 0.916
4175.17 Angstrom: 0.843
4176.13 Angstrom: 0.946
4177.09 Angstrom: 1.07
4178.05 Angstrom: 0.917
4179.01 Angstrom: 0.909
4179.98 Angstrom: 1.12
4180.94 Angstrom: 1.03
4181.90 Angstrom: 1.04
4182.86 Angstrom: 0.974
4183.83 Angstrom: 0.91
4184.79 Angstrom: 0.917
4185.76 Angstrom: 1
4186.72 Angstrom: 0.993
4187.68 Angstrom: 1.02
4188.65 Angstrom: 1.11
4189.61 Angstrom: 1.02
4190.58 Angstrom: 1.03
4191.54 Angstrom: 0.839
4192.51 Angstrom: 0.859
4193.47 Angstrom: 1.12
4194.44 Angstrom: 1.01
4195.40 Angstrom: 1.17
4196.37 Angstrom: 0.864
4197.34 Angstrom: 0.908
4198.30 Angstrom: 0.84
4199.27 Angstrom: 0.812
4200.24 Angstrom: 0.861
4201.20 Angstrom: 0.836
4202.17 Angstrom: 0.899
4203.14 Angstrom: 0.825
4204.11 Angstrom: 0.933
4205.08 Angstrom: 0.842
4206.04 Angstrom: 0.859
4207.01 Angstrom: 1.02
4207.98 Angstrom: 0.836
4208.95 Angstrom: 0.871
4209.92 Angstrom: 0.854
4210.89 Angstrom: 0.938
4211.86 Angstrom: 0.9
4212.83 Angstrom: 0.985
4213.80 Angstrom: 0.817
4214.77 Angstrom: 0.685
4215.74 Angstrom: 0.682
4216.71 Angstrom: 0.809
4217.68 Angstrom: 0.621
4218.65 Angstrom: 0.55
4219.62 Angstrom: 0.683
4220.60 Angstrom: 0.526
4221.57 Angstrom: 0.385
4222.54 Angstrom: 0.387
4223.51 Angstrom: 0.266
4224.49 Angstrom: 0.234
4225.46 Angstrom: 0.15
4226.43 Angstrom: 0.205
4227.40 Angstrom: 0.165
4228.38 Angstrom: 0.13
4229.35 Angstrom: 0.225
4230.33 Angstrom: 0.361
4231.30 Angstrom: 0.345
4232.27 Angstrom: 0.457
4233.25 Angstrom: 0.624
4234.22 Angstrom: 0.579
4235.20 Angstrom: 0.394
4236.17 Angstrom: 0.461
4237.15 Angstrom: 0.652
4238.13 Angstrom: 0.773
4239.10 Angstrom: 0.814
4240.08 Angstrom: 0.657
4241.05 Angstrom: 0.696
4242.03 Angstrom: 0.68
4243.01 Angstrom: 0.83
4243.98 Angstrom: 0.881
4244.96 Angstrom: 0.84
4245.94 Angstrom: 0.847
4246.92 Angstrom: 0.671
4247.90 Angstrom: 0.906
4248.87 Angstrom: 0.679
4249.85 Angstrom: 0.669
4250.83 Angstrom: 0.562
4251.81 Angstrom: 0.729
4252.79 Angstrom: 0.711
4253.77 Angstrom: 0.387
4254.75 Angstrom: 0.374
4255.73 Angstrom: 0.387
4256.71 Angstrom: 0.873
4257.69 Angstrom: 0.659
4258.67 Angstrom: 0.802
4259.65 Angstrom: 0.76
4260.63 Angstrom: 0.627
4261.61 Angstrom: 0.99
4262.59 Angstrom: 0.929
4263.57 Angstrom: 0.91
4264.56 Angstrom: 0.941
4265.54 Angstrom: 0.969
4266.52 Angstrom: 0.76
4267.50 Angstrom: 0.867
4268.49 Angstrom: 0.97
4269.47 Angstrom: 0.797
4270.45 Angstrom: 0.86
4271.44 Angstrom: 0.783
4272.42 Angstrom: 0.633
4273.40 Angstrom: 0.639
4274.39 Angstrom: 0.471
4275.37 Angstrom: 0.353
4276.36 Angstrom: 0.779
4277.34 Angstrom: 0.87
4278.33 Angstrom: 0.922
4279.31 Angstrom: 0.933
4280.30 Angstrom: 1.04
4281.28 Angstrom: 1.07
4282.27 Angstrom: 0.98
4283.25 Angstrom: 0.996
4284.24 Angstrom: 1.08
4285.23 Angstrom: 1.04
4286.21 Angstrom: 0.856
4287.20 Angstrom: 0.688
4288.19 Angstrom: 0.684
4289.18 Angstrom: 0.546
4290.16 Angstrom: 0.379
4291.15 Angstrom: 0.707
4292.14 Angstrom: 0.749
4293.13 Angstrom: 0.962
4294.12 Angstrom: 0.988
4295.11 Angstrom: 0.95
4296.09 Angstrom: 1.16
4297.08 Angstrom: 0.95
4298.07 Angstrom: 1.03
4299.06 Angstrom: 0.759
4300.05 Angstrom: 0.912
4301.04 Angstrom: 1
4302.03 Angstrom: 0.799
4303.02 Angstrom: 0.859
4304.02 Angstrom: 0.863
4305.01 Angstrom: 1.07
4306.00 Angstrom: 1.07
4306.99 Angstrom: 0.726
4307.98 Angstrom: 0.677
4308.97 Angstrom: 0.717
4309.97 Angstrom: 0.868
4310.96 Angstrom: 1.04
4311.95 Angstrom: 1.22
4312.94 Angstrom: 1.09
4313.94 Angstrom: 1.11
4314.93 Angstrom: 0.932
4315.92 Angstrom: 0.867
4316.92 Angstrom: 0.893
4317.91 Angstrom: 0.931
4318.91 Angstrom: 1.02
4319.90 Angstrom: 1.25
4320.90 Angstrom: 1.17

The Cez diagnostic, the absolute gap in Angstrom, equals 84.0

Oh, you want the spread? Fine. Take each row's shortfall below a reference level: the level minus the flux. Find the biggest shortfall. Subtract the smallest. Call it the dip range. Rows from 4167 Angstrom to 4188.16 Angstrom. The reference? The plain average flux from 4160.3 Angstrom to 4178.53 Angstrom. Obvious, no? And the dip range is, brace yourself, 0.40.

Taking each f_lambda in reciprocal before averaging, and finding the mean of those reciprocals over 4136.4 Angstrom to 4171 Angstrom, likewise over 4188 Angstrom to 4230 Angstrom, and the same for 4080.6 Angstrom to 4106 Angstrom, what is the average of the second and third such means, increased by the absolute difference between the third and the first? 1.7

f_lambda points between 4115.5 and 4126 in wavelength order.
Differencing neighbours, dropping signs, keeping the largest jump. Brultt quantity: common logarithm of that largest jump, -0.303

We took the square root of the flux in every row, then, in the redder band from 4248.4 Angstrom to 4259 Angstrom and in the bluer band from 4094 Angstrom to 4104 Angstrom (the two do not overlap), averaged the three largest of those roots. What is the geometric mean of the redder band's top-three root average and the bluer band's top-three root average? 0.929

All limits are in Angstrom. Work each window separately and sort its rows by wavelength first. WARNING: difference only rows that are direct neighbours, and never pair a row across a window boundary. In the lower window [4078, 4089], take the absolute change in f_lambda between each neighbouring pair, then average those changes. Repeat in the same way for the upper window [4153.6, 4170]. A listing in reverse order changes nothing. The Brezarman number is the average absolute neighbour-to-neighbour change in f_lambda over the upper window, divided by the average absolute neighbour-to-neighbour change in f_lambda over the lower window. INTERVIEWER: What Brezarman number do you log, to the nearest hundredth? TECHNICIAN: 0.97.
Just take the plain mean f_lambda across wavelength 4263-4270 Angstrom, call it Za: 0.888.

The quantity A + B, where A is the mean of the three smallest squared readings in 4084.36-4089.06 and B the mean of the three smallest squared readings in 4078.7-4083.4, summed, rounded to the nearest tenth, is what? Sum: 1.2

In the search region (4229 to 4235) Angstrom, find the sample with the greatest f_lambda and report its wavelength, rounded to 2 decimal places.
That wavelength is 4233.25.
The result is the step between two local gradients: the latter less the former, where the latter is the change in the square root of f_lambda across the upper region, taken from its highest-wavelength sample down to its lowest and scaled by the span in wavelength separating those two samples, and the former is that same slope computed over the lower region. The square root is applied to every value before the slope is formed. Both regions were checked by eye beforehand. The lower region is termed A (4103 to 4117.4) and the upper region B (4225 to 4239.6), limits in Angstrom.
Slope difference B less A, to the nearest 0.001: 0.034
